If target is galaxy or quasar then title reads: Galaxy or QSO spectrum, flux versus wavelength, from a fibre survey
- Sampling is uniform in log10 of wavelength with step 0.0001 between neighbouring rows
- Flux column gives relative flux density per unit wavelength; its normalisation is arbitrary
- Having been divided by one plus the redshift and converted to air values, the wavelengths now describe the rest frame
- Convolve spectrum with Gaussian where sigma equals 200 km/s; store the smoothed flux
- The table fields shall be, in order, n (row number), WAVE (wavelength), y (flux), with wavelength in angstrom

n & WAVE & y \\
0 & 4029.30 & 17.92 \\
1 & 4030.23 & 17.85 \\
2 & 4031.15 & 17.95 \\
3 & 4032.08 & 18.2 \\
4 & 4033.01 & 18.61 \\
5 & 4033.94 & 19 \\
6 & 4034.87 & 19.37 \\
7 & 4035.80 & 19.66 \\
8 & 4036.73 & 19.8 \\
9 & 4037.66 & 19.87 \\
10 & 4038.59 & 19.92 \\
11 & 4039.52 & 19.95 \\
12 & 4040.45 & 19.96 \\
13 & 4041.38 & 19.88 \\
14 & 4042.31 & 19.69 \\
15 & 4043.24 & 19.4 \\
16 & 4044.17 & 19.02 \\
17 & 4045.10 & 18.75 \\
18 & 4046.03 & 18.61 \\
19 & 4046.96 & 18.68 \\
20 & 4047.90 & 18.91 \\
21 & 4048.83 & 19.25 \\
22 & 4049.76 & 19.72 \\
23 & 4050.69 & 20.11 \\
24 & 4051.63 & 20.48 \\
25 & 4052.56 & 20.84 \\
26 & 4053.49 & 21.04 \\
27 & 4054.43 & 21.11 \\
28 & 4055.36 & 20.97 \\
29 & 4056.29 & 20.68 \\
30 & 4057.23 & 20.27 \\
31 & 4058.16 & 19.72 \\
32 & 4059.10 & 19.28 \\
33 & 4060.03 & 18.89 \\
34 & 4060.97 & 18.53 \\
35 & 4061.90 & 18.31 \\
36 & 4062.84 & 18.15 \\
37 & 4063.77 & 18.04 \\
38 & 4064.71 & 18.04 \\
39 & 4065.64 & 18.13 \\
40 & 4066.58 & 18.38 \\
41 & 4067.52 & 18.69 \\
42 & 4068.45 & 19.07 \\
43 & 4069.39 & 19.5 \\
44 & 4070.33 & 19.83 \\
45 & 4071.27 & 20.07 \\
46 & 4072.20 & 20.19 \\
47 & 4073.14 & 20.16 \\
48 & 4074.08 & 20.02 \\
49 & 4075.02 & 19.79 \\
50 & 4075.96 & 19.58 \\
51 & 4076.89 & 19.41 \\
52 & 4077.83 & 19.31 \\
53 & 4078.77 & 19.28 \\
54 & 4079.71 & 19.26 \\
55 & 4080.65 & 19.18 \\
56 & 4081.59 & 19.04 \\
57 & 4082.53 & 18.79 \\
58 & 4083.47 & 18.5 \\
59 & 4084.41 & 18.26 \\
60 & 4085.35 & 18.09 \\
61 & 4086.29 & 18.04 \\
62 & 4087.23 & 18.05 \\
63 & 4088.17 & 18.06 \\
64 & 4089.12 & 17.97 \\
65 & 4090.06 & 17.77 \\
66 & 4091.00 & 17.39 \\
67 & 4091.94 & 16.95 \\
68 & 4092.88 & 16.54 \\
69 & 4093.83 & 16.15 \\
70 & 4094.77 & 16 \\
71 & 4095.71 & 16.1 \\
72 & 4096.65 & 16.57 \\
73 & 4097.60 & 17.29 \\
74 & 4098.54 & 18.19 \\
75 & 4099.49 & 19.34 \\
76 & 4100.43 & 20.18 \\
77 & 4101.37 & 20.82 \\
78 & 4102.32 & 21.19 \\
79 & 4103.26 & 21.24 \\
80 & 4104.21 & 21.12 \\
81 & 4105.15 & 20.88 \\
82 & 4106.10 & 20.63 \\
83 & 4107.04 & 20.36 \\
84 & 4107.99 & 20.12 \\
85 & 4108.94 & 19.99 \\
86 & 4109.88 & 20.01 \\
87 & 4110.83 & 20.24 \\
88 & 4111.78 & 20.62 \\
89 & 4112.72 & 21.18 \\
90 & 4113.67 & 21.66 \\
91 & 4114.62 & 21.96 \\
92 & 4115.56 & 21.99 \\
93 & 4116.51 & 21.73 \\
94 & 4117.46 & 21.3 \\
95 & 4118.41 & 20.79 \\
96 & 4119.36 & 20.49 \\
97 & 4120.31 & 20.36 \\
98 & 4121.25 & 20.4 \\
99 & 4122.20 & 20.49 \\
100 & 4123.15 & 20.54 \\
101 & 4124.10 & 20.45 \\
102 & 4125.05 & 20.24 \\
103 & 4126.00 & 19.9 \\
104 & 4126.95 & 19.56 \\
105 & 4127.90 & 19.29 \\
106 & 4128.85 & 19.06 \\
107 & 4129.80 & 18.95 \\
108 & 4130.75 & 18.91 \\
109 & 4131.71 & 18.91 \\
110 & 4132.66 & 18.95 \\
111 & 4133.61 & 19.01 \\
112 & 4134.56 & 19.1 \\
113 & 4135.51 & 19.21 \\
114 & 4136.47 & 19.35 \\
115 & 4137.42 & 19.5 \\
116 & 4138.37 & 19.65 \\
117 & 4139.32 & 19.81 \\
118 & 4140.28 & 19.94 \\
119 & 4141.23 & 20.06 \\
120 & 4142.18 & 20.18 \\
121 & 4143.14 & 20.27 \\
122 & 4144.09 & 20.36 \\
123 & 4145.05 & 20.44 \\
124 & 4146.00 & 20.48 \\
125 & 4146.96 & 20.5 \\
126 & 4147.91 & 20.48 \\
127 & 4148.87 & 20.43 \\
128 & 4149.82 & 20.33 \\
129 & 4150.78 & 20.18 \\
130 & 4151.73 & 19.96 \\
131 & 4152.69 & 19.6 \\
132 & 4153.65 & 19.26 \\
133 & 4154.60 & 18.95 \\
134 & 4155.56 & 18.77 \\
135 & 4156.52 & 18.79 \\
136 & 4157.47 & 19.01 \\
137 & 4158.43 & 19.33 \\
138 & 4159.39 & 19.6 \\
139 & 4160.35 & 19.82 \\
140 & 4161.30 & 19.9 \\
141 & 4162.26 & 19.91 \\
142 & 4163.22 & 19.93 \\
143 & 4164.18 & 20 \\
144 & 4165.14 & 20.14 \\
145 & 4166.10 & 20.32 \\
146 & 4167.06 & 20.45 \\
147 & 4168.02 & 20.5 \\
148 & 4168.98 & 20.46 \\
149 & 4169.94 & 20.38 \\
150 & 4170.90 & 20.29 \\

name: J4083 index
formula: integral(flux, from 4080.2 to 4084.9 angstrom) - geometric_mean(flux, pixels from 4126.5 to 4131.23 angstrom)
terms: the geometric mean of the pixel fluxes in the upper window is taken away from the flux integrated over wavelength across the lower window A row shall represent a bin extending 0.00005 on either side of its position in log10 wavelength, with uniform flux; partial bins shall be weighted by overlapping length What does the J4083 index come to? 69.0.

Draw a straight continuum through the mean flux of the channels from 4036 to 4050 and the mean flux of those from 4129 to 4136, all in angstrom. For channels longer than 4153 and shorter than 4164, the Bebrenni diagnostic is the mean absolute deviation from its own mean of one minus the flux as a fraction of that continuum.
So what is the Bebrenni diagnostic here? 0.022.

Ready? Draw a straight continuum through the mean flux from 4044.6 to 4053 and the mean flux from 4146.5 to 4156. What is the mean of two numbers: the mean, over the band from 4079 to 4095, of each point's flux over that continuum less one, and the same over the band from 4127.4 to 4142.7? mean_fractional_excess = -0.05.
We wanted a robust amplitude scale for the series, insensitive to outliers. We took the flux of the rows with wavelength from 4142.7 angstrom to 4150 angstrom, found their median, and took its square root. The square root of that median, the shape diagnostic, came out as 4.52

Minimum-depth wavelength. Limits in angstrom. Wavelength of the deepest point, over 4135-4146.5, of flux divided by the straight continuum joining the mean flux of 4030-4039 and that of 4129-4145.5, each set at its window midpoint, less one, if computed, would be 4135.51 angstrom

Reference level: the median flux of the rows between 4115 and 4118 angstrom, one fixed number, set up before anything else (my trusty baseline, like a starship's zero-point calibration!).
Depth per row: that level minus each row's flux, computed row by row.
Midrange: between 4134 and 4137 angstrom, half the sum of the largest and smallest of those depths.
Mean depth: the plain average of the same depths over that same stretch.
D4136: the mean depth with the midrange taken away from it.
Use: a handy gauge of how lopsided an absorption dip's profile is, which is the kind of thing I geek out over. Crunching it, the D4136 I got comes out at 0.005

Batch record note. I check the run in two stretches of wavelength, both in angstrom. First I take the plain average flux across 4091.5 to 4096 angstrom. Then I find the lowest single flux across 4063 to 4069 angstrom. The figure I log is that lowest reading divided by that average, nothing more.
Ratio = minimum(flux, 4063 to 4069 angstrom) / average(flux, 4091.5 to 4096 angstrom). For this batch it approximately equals 1.103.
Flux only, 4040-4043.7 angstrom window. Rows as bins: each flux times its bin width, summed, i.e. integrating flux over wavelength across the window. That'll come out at 73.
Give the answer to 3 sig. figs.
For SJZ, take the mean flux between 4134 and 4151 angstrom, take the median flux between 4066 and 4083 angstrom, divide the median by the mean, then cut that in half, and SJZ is 0.484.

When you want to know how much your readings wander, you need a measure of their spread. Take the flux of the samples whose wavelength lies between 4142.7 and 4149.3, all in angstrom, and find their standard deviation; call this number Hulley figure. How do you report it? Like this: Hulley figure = 0.08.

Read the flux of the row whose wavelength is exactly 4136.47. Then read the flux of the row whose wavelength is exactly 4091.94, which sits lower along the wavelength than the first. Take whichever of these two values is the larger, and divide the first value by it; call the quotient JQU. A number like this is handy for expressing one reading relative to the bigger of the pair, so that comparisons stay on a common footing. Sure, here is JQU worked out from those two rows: 1.000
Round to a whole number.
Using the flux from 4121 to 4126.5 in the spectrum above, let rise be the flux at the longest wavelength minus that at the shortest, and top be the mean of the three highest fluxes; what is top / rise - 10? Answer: -51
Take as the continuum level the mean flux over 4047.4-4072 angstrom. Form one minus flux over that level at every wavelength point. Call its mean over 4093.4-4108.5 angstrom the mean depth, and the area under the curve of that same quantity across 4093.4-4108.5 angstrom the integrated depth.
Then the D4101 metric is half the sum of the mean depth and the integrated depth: 0.13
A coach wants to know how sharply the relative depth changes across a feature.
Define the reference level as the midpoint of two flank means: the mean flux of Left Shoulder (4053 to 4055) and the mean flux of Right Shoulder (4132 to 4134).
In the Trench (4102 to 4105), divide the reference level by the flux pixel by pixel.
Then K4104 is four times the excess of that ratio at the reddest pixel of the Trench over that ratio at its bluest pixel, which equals 0.01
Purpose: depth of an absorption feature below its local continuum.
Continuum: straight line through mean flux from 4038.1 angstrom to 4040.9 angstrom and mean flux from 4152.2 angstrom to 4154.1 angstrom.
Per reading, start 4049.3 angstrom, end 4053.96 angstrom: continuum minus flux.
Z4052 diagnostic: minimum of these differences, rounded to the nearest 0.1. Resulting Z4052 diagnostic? -1.2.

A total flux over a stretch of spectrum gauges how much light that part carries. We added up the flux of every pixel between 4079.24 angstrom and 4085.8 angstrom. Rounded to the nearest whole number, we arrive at 131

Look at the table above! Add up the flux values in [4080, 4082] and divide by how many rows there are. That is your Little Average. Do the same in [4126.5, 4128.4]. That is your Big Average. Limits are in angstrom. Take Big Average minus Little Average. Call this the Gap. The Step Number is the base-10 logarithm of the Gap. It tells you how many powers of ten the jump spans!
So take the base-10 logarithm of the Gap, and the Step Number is -0.5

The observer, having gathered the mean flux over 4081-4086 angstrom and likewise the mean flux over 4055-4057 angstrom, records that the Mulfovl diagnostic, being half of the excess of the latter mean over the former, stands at 1.1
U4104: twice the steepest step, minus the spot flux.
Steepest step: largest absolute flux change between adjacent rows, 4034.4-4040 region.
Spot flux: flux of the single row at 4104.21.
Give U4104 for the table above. -21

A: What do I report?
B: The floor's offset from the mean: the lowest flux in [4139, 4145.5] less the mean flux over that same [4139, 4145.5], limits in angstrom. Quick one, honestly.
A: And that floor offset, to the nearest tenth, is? -0.3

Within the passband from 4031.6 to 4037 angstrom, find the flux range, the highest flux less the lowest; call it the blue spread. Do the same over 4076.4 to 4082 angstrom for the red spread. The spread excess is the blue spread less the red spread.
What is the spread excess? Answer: 1.2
